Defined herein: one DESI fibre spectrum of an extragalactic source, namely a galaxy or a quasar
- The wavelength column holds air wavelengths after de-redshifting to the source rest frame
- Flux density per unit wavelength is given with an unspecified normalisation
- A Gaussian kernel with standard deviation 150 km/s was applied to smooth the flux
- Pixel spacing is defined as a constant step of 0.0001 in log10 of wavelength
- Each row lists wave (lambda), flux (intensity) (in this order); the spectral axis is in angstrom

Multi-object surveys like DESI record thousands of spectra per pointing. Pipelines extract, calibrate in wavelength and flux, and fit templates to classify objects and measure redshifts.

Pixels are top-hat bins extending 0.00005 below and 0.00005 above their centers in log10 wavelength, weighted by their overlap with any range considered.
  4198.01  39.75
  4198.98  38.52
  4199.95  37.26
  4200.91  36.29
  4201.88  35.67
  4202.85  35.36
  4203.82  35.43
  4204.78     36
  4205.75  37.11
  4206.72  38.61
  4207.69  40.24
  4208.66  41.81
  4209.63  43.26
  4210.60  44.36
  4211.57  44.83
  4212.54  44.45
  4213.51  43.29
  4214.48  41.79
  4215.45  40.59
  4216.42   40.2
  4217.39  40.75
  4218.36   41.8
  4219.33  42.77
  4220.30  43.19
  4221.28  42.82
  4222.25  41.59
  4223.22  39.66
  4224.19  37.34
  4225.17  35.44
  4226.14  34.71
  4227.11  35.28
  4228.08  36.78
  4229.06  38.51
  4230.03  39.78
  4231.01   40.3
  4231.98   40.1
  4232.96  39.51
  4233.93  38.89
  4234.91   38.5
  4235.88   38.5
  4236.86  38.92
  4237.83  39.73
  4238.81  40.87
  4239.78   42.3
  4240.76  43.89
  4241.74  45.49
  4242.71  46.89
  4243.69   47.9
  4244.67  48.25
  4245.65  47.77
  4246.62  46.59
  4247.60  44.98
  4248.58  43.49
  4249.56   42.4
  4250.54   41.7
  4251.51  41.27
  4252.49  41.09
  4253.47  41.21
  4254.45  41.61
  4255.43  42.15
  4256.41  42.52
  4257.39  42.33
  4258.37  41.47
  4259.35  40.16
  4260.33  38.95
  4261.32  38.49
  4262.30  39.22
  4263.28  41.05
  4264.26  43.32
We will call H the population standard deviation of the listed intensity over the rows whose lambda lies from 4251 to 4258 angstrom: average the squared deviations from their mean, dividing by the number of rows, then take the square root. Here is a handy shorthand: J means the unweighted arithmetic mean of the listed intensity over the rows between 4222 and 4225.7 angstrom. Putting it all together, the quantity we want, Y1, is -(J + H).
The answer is -39.1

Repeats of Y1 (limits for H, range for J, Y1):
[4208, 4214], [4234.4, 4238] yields -39.9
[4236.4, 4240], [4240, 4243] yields -46.7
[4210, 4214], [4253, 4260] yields -42.2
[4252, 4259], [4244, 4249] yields -46.7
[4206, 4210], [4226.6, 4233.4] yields -40.3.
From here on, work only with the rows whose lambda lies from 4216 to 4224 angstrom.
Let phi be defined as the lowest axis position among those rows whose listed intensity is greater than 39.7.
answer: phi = 4216.42 angstrom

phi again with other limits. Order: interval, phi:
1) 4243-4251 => 4243.69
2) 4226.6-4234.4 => 4230.03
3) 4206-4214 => 4207.69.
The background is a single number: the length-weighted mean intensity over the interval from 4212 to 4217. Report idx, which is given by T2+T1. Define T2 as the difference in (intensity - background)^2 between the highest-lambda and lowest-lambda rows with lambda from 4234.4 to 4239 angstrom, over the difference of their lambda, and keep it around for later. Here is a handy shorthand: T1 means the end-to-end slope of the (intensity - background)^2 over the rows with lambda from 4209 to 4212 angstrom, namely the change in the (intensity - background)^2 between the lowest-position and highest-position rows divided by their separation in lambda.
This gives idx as 0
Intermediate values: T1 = 3.2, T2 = -3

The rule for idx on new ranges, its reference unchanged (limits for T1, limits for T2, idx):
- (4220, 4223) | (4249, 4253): 0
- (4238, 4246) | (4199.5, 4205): 7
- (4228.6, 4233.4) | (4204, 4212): -6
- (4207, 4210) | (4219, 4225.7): 6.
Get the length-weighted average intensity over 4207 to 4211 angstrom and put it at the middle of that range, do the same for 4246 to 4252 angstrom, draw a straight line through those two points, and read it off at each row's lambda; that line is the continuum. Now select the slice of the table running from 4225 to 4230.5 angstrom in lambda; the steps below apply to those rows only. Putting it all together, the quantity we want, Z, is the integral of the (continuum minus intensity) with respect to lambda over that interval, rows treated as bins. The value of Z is 33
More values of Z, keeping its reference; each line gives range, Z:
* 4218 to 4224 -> 5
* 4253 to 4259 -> 12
